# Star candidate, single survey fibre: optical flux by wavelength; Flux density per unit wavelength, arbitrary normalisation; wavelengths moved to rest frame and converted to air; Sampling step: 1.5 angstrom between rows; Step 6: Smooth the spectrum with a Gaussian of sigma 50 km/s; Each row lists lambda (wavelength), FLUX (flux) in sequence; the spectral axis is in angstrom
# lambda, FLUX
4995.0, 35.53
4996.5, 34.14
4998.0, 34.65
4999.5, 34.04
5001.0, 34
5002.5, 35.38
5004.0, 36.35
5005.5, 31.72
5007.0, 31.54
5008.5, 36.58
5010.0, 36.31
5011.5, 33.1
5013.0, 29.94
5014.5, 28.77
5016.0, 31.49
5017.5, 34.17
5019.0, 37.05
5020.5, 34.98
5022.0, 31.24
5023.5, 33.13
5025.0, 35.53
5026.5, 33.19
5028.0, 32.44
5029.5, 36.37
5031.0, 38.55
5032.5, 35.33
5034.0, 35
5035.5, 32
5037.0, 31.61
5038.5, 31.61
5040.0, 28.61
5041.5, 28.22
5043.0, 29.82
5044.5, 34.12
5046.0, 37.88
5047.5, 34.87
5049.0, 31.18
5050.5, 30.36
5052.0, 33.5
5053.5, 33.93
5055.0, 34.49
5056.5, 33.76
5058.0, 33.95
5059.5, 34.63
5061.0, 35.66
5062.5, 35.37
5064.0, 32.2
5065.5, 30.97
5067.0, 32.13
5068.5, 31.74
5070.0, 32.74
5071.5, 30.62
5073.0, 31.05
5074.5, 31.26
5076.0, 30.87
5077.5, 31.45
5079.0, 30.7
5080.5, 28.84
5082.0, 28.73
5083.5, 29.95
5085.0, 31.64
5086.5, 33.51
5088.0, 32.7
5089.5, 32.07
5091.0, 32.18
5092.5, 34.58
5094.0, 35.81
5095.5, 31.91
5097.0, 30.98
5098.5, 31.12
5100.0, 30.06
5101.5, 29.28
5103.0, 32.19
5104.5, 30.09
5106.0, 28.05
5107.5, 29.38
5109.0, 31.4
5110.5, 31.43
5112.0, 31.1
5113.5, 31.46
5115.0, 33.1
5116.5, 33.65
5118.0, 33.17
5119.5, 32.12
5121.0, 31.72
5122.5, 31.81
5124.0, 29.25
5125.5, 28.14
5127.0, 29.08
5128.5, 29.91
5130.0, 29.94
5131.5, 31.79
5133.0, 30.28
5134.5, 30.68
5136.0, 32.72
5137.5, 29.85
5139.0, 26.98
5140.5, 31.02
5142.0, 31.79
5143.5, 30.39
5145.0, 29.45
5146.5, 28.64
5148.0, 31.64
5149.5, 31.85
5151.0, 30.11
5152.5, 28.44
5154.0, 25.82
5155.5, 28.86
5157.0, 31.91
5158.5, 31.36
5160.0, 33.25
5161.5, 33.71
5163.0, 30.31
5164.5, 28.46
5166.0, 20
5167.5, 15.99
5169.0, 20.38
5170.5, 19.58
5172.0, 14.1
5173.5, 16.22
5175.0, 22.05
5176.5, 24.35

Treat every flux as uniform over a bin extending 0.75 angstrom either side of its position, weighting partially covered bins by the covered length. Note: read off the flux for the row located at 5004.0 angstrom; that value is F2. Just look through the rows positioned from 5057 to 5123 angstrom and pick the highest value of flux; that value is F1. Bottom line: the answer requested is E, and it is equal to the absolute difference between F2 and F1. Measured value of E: 1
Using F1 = 35.81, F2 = 36.35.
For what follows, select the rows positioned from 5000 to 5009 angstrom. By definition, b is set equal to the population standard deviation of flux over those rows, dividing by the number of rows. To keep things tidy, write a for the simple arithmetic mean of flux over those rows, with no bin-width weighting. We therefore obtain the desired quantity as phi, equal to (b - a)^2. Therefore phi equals 1038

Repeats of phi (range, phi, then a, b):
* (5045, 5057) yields 998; 33.7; 2.2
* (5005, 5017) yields 889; 32.4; 2.6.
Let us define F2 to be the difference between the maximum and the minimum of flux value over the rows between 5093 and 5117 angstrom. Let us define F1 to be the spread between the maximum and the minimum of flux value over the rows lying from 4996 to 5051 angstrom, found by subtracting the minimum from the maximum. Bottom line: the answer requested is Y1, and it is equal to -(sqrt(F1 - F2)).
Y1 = -1.6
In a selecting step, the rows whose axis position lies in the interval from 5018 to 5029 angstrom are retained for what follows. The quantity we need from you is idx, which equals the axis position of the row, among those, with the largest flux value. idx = 5019.0 angstrom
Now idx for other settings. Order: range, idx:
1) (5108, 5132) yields 5116.5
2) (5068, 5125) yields 5094.0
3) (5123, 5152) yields 5136.0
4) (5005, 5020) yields 5019.0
